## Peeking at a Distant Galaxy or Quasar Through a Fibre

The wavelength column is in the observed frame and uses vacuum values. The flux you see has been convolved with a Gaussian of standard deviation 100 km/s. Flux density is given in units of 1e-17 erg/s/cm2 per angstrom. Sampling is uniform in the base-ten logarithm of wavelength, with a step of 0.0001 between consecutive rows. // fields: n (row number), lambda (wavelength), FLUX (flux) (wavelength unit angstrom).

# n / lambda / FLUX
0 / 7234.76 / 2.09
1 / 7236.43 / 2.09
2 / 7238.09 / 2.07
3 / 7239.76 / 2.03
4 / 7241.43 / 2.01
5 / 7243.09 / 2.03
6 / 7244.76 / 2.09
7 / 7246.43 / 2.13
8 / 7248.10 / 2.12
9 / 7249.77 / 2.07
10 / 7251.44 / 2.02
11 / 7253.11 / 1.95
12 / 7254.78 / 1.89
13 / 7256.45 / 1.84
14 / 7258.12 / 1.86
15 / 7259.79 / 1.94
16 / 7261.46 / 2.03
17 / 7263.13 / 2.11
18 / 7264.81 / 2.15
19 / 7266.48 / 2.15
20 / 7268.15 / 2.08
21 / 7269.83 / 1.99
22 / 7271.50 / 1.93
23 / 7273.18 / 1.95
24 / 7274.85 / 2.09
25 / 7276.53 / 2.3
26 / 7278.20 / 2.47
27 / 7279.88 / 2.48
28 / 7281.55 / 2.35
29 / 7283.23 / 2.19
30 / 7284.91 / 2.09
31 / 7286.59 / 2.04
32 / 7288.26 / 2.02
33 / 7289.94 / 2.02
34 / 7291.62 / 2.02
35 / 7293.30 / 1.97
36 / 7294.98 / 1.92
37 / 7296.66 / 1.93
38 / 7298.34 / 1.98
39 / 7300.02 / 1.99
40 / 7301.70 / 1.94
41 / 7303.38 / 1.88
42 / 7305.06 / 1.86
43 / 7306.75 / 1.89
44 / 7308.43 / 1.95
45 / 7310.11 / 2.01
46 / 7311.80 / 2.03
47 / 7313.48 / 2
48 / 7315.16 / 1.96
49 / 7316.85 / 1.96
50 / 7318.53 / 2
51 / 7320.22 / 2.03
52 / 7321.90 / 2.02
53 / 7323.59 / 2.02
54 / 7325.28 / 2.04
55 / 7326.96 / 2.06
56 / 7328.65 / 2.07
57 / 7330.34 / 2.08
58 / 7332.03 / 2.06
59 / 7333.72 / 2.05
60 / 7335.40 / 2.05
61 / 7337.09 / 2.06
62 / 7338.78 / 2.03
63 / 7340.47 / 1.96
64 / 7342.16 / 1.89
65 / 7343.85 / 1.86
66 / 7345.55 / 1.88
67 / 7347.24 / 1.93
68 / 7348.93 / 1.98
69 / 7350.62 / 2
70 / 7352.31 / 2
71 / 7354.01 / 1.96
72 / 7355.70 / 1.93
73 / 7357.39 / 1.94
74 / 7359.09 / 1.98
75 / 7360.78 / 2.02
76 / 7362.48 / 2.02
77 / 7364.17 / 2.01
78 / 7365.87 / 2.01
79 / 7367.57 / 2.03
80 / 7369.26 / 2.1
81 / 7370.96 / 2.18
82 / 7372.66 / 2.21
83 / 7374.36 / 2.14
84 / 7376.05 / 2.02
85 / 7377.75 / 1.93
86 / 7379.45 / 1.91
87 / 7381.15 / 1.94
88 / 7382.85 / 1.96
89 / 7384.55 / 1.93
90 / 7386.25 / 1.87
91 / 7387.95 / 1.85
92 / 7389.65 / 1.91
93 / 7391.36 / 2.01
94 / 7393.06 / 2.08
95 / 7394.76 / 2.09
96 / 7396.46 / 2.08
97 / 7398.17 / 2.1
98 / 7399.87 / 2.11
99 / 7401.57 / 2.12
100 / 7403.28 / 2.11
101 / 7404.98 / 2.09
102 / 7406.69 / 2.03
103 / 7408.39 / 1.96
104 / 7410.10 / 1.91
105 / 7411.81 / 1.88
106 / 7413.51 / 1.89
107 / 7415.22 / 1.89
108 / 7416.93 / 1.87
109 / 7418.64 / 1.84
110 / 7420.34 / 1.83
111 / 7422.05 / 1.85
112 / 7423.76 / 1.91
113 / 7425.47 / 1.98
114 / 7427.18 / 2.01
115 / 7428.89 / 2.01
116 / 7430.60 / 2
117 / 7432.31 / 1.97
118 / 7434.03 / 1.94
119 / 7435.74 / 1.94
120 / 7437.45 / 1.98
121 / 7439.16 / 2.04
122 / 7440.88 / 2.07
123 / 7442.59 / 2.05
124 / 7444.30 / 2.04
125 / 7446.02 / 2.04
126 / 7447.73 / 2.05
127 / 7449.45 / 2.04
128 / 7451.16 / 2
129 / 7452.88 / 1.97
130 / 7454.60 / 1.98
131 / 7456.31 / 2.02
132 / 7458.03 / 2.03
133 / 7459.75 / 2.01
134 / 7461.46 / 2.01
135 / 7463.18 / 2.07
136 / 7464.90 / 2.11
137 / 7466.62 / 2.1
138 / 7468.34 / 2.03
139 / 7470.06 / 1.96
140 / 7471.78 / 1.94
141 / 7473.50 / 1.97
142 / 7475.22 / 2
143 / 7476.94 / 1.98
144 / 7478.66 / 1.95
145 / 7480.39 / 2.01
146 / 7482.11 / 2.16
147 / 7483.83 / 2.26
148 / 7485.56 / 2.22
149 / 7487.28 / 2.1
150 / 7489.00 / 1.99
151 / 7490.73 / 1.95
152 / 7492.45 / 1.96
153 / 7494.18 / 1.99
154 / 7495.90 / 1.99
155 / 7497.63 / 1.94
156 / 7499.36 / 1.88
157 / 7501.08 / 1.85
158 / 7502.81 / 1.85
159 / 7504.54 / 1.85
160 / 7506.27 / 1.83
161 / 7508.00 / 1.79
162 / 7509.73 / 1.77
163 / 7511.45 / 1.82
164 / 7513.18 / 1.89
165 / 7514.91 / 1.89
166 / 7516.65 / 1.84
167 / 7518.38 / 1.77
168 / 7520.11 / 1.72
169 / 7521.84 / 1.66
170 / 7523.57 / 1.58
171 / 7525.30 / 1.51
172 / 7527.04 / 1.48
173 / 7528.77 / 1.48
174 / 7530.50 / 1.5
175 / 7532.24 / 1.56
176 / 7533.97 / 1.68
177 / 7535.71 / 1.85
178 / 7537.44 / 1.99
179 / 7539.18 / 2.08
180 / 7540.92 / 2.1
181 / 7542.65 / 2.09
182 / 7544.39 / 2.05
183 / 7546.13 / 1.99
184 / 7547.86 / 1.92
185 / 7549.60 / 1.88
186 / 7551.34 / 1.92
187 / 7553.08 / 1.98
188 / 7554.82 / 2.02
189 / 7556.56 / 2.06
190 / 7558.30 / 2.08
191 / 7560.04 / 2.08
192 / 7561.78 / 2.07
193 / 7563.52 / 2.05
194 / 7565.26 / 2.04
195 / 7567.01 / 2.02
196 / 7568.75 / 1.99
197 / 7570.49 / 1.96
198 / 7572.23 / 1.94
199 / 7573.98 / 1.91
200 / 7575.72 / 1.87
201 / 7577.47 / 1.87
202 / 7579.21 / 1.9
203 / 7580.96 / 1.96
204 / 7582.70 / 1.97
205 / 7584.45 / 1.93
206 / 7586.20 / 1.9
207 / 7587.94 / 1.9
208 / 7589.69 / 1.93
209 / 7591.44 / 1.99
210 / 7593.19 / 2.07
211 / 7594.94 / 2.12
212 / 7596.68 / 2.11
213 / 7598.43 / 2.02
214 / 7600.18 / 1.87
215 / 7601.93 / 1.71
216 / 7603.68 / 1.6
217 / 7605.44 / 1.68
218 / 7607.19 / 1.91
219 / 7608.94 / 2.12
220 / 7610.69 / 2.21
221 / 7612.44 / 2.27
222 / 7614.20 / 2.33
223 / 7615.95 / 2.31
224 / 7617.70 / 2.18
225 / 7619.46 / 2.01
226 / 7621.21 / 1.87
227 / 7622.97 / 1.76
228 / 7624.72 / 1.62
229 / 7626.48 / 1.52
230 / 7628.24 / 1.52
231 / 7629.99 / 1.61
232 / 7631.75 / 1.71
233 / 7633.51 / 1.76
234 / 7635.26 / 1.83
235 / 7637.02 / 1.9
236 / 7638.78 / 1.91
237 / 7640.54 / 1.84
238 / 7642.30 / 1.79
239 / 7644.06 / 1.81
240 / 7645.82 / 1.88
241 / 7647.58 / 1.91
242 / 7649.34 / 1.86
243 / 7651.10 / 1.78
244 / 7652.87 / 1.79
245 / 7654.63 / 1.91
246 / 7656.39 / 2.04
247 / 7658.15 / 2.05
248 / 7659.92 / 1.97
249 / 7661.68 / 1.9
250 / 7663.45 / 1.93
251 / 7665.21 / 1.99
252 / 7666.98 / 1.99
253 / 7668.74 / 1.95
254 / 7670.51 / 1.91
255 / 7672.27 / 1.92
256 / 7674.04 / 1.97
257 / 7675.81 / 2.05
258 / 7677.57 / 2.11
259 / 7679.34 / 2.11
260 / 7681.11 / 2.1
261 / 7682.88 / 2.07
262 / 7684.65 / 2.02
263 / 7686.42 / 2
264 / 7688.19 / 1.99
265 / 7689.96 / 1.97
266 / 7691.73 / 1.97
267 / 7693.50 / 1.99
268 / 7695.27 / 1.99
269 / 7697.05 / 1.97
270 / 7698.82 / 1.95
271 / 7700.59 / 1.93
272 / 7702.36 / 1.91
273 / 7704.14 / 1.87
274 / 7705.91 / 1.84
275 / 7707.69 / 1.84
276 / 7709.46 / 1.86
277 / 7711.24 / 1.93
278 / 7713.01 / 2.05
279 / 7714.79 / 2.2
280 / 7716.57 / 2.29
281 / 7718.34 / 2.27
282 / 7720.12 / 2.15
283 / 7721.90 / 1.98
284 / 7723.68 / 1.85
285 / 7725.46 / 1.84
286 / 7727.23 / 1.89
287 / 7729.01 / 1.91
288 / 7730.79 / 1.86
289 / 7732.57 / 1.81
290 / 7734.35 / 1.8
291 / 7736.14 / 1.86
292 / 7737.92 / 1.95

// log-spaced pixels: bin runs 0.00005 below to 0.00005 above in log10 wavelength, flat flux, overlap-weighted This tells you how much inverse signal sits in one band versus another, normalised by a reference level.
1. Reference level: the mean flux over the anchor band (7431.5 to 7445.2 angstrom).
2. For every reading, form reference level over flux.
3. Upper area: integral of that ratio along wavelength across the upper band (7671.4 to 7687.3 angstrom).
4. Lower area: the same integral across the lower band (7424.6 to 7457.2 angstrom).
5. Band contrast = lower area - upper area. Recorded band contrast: 17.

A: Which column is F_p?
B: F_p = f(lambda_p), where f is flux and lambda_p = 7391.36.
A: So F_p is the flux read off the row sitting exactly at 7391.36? 2.01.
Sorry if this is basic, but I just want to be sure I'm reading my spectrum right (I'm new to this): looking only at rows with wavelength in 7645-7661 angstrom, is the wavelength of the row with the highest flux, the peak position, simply 7658.15 angstrom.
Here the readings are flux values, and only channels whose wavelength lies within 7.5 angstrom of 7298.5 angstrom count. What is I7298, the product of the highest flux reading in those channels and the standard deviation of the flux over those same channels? 0.10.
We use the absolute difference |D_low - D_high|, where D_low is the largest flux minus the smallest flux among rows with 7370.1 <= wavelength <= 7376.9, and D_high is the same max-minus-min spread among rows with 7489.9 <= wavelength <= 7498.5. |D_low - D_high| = 0.14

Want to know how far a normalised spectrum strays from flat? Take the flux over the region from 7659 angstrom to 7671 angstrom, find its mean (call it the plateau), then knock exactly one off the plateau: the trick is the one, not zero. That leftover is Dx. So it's 0.95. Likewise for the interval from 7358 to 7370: 1.02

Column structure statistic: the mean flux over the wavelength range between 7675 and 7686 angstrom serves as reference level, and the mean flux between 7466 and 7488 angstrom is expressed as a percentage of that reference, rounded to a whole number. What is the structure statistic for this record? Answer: 99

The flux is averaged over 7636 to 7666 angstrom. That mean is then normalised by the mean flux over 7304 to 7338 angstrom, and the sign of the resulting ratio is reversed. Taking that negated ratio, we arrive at -0.944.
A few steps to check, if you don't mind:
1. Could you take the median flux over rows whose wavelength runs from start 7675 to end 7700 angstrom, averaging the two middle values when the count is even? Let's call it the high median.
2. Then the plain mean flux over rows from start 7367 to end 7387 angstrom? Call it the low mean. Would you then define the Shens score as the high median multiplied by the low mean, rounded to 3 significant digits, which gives 4.03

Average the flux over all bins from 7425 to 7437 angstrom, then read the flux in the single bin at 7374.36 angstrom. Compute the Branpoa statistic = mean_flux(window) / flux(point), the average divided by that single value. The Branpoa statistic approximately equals 0.92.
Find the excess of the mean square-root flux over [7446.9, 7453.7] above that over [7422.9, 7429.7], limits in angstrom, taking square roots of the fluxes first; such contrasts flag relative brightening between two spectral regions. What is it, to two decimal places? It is 0.01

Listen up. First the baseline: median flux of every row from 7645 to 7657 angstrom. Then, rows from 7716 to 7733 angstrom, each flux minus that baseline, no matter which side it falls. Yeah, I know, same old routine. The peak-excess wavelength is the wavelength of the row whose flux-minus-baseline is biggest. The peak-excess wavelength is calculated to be 7716.57 angstrom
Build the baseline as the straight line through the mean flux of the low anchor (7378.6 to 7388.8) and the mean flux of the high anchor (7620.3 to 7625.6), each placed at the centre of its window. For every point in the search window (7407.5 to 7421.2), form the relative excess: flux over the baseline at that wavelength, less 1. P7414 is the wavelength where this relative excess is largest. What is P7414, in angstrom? 7408.39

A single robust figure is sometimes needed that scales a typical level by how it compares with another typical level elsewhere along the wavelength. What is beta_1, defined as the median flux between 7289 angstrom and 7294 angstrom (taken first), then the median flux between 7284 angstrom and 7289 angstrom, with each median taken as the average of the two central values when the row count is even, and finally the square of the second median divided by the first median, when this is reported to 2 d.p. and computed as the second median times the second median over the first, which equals 2.06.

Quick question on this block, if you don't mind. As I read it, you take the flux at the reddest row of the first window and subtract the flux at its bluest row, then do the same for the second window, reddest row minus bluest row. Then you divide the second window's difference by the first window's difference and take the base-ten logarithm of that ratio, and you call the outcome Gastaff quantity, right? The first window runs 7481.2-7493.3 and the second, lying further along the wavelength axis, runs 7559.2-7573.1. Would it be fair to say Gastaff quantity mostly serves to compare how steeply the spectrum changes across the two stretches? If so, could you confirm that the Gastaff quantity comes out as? -0.15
